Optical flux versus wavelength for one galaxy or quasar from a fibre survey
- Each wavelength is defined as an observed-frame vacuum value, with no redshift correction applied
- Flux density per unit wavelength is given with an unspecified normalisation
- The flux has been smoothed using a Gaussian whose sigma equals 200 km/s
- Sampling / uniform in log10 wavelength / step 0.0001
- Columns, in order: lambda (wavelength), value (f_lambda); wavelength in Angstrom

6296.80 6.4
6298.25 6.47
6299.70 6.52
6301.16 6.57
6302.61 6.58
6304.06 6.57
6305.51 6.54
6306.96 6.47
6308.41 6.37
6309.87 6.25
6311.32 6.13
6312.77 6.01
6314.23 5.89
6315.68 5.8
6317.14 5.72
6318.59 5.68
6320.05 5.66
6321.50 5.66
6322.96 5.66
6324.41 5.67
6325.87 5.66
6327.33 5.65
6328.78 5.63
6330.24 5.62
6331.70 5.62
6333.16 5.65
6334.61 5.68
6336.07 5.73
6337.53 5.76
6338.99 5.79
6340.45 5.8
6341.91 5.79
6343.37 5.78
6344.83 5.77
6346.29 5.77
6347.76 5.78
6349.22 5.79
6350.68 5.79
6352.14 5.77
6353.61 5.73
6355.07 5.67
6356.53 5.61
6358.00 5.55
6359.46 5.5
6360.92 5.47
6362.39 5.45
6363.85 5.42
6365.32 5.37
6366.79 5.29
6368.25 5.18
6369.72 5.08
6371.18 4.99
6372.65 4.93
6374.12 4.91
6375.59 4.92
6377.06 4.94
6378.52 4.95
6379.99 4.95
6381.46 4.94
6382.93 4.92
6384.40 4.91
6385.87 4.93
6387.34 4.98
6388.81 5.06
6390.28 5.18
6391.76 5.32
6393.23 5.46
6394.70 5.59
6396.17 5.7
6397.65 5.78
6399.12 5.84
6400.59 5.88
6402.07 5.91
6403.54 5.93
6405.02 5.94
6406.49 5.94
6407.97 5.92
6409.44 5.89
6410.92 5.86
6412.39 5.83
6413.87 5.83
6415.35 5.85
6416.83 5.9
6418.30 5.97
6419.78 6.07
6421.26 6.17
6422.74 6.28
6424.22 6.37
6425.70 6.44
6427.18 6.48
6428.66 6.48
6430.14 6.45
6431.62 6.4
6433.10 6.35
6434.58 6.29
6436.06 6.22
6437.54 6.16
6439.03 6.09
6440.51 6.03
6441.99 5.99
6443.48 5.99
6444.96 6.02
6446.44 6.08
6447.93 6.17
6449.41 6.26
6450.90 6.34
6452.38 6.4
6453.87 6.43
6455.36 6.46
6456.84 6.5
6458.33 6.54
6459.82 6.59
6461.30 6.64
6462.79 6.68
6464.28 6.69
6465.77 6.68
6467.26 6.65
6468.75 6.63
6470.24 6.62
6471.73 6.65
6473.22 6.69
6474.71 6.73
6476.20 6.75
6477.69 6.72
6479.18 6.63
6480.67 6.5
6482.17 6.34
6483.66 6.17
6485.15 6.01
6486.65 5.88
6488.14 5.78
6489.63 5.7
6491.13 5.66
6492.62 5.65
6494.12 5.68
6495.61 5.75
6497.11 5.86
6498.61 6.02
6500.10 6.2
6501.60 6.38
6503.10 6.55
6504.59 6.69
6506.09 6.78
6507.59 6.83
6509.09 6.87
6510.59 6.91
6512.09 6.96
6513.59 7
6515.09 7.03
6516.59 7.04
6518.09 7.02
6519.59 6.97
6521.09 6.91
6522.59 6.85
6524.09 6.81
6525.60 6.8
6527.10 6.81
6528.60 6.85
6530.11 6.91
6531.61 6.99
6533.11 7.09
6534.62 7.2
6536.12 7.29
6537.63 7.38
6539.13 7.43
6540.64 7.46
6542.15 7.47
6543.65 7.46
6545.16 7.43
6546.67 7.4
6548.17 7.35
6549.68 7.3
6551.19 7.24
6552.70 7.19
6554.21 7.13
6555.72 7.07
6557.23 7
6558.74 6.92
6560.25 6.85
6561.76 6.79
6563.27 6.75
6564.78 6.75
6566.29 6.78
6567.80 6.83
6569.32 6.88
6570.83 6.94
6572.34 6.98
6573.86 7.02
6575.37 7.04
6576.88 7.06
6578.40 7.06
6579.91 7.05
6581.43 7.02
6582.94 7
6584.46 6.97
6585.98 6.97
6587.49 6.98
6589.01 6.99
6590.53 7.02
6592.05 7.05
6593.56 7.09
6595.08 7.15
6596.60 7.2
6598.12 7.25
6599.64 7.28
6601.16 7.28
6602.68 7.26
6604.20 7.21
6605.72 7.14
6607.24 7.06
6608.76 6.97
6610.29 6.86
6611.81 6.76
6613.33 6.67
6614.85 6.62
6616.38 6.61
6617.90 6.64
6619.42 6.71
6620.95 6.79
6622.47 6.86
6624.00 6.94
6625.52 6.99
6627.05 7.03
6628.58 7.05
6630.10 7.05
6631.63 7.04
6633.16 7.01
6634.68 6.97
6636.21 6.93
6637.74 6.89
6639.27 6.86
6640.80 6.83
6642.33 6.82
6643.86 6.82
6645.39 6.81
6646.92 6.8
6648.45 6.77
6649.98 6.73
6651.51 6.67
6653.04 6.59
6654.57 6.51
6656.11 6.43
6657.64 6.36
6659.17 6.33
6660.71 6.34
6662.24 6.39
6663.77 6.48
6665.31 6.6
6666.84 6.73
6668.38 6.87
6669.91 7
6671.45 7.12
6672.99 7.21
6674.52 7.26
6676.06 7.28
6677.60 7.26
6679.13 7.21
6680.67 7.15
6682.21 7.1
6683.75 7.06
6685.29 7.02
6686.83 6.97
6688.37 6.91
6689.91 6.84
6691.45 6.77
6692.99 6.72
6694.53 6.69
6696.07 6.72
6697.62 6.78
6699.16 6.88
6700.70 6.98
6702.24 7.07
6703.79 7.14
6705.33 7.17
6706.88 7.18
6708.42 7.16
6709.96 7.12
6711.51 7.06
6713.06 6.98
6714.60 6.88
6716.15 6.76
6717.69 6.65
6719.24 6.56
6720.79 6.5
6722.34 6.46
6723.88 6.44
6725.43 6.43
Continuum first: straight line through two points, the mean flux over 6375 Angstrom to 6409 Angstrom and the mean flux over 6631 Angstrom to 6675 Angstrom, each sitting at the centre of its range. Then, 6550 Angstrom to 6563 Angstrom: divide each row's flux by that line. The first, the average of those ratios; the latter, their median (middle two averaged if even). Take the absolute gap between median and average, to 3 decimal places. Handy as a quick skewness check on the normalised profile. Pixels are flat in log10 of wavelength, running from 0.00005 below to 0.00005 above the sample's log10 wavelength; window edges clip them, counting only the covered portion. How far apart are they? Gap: 0.002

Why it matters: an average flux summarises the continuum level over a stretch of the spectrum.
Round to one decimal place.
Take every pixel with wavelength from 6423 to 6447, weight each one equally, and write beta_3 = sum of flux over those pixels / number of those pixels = 6.2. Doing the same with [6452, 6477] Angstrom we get 6.6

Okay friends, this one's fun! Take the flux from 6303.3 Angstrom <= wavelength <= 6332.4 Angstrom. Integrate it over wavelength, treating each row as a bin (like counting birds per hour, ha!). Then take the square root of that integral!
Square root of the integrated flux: 13.1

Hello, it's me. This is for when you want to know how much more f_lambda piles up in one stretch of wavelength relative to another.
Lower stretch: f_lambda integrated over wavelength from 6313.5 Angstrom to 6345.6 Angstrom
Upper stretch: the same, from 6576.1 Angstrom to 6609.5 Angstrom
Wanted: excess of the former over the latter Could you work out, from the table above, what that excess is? -54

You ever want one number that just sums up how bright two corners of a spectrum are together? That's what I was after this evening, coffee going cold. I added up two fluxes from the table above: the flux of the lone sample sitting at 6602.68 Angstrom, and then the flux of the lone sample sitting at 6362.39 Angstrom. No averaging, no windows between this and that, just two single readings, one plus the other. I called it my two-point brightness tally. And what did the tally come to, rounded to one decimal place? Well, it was 12.7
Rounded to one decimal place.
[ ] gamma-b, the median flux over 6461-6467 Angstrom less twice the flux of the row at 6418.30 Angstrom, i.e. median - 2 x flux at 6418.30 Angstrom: -5.3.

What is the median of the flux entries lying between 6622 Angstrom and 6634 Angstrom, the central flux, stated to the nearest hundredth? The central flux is 7.02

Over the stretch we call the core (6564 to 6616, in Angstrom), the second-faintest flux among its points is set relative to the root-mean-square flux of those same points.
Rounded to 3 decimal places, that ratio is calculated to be 0.952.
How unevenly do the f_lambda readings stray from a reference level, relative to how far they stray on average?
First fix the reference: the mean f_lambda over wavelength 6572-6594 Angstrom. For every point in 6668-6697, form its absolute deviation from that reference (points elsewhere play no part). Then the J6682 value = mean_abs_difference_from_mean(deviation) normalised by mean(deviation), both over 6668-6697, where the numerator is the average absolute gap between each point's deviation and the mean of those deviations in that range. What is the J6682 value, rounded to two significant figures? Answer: 0.52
